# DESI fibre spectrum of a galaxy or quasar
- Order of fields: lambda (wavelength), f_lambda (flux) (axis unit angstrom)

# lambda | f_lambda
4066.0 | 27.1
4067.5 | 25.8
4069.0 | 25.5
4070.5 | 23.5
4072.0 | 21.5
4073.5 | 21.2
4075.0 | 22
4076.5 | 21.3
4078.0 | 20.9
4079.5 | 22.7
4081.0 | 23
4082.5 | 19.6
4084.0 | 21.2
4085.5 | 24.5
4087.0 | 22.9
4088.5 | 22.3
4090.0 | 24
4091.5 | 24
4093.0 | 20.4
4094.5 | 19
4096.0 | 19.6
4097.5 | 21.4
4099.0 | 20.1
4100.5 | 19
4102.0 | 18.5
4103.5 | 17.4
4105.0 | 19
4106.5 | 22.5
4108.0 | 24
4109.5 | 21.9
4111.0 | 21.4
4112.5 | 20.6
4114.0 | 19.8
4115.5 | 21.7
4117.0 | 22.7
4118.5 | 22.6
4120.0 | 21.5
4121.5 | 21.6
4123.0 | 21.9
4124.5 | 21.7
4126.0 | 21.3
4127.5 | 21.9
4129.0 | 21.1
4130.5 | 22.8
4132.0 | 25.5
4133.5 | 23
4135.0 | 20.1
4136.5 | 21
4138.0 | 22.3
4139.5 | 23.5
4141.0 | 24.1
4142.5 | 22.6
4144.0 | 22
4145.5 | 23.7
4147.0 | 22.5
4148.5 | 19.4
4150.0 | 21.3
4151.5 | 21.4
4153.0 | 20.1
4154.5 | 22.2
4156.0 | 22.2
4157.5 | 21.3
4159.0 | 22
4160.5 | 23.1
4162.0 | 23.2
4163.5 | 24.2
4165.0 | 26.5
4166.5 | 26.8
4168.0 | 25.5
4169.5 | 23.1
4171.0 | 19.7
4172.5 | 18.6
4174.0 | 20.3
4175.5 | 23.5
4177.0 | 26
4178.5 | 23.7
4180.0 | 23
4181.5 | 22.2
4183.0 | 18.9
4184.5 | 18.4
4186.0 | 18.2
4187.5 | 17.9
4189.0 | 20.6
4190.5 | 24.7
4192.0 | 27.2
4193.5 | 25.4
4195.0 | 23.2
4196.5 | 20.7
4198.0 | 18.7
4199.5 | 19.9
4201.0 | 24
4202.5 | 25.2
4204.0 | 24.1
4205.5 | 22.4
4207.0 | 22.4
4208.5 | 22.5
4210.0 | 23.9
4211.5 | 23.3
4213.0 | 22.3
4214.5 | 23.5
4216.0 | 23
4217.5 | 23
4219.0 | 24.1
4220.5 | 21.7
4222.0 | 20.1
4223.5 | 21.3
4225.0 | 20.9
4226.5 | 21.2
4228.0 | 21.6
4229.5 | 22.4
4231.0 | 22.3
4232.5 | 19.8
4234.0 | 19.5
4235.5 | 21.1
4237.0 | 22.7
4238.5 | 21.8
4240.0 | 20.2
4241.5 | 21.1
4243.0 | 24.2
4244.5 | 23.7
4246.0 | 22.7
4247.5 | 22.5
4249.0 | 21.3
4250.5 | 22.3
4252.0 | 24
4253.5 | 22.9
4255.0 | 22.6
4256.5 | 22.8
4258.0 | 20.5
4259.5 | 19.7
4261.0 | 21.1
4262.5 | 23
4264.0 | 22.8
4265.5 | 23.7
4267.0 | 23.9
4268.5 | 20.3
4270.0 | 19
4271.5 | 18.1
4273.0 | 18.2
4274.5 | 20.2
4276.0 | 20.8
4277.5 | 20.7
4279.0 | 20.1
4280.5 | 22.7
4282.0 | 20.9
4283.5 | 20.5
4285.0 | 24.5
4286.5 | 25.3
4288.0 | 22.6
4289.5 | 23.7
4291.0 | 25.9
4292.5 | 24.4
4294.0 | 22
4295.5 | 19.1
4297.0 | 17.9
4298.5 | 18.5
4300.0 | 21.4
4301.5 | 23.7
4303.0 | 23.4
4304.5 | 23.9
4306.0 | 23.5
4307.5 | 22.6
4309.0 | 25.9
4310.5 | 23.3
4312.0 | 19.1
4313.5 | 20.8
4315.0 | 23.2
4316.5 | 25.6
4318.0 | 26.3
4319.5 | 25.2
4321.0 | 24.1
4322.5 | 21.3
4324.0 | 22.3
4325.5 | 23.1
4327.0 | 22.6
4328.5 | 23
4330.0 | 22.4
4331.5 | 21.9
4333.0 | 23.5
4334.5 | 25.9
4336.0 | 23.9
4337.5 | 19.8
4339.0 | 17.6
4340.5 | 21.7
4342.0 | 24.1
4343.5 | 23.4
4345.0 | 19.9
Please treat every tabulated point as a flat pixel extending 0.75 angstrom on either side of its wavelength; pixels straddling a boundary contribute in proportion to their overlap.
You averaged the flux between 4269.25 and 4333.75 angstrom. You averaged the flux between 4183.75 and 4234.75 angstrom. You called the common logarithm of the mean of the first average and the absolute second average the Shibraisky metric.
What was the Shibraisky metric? 1.35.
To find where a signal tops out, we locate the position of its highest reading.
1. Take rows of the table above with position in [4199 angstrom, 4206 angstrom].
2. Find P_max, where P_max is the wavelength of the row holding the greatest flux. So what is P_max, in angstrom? 4202.5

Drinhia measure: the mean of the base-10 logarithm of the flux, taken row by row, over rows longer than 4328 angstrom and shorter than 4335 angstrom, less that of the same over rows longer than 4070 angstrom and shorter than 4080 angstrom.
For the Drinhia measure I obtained 0.028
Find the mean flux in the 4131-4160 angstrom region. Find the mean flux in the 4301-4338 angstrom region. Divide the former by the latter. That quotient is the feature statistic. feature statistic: 0.95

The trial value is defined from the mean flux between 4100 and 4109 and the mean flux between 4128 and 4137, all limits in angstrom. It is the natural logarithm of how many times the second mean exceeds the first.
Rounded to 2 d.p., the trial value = 0.10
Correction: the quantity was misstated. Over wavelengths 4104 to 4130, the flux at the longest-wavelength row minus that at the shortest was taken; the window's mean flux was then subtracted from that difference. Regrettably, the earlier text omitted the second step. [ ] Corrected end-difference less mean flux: -19.5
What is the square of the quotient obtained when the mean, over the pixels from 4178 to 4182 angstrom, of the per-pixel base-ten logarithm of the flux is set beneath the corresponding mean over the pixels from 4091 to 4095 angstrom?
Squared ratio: 0.94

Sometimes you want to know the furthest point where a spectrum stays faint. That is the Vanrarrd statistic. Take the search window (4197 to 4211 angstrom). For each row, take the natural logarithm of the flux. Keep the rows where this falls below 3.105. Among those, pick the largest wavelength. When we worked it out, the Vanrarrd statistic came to 4199.5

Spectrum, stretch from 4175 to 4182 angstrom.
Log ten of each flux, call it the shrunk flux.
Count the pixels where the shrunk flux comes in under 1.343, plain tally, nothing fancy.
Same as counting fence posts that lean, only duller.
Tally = 0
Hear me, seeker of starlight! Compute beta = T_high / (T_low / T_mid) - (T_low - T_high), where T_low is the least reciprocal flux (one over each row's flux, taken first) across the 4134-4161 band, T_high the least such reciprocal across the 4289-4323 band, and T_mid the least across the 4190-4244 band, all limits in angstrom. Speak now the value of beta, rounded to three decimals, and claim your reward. 0.030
